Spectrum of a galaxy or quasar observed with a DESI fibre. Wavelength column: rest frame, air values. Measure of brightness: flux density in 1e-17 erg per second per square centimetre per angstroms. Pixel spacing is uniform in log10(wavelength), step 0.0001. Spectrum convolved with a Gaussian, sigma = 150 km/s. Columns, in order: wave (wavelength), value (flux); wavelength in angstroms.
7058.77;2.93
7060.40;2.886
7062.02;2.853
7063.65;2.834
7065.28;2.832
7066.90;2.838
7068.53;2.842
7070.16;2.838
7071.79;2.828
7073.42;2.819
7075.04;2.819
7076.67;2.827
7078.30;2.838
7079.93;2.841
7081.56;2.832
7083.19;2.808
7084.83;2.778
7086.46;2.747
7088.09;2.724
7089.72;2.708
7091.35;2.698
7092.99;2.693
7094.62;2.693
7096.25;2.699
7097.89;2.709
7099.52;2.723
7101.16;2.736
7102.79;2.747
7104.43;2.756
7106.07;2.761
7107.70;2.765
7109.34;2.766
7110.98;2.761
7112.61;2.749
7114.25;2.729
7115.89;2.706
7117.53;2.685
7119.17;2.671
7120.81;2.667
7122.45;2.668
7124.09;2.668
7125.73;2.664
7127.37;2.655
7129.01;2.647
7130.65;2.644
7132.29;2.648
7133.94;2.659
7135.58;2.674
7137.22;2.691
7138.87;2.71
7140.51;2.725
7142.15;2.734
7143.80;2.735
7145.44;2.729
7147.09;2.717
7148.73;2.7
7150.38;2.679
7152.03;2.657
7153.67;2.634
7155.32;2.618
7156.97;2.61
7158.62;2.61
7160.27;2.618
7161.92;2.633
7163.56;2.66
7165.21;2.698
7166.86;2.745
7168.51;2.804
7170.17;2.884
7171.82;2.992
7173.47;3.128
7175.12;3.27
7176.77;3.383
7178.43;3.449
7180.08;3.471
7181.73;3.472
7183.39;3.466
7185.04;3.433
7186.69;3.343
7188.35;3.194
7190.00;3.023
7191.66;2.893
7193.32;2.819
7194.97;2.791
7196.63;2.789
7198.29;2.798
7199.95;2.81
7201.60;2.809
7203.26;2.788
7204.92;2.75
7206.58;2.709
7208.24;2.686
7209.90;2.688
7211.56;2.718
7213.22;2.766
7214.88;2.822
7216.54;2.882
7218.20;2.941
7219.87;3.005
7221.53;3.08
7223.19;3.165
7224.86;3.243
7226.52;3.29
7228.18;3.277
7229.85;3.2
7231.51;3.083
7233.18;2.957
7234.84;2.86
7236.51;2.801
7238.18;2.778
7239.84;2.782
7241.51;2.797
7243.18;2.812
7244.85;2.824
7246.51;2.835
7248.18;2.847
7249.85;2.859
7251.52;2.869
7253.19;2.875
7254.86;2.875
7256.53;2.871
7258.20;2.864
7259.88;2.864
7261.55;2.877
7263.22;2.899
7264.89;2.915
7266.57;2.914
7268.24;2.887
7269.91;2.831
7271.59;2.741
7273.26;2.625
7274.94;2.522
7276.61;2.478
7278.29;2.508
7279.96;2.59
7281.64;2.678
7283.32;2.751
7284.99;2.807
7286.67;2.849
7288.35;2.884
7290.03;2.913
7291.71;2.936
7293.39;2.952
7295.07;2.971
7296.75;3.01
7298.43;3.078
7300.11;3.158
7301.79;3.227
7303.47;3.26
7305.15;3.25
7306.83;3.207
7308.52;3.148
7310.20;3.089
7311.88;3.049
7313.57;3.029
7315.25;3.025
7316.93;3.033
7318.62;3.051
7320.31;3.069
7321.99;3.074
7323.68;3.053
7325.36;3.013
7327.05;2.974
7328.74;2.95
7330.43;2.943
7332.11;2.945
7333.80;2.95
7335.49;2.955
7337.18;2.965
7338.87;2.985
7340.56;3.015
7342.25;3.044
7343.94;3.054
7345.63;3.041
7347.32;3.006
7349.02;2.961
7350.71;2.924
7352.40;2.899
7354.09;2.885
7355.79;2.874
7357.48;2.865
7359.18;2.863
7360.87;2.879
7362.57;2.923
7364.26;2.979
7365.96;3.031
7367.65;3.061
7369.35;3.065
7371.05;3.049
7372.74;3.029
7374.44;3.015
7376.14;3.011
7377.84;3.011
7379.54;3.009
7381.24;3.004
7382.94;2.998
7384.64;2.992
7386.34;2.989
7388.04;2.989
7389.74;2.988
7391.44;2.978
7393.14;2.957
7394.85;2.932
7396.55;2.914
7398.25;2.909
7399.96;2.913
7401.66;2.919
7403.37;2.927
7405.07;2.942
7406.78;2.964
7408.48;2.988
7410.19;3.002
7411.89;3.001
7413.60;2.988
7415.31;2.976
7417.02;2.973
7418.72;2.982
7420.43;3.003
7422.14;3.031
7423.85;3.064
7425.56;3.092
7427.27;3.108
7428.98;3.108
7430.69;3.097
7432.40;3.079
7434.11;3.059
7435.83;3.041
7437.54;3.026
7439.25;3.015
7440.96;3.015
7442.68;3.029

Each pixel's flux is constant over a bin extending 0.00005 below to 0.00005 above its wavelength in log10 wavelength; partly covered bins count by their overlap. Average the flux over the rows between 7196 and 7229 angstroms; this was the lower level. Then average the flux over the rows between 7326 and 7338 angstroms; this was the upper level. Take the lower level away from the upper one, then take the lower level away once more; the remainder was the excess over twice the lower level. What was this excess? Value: -2.85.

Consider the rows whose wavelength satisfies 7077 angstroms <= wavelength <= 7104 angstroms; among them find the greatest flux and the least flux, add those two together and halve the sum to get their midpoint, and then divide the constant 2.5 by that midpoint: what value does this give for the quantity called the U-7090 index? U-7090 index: 0.904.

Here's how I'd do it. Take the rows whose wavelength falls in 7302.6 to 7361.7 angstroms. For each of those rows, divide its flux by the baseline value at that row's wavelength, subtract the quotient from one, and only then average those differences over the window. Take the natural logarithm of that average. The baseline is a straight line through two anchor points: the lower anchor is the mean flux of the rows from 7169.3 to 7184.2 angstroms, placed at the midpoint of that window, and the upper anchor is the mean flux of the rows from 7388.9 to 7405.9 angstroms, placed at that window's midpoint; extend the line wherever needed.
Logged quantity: -4.6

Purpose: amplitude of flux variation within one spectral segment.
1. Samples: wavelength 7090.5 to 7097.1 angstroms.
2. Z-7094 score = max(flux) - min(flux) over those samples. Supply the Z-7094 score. 0.01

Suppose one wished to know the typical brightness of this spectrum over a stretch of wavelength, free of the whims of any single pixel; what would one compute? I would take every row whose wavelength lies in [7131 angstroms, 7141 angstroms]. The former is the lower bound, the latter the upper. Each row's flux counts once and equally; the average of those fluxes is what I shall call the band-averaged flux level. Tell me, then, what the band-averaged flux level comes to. 2.68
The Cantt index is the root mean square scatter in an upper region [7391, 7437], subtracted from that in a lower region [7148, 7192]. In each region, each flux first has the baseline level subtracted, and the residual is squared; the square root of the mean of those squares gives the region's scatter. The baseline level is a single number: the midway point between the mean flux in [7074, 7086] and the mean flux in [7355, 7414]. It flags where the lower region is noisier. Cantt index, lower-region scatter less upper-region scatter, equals 0.22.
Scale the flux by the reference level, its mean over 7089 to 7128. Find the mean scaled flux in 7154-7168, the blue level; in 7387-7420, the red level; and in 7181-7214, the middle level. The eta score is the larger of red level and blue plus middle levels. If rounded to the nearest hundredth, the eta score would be 2.06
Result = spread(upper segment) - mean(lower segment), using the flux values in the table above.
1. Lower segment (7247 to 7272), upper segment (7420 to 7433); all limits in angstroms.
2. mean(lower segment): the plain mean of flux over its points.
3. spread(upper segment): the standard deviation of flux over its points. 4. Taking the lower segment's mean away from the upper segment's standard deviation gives -2.83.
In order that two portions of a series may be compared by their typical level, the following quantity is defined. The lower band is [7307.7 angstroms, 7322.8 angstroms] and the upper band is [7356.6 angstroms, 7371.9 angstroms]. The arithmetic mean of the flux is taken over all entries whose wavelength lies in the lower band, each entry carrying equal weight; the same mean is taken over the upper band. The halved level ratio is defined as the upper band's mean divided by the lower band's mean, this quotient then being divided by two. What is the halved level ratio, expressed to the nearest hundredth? 0.48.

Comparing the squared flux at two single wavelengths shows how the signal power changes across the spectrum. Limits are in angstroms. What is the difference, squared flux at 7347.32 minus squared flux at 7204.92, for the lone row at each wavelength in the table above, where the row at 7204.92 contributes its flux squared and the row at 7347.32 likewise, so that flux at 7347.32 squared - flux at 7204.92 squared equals 1.5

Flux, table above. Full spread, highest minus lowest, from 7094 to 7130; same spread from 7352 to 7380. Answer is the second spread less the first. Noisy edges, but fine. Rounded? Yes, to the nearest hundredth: 0.08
